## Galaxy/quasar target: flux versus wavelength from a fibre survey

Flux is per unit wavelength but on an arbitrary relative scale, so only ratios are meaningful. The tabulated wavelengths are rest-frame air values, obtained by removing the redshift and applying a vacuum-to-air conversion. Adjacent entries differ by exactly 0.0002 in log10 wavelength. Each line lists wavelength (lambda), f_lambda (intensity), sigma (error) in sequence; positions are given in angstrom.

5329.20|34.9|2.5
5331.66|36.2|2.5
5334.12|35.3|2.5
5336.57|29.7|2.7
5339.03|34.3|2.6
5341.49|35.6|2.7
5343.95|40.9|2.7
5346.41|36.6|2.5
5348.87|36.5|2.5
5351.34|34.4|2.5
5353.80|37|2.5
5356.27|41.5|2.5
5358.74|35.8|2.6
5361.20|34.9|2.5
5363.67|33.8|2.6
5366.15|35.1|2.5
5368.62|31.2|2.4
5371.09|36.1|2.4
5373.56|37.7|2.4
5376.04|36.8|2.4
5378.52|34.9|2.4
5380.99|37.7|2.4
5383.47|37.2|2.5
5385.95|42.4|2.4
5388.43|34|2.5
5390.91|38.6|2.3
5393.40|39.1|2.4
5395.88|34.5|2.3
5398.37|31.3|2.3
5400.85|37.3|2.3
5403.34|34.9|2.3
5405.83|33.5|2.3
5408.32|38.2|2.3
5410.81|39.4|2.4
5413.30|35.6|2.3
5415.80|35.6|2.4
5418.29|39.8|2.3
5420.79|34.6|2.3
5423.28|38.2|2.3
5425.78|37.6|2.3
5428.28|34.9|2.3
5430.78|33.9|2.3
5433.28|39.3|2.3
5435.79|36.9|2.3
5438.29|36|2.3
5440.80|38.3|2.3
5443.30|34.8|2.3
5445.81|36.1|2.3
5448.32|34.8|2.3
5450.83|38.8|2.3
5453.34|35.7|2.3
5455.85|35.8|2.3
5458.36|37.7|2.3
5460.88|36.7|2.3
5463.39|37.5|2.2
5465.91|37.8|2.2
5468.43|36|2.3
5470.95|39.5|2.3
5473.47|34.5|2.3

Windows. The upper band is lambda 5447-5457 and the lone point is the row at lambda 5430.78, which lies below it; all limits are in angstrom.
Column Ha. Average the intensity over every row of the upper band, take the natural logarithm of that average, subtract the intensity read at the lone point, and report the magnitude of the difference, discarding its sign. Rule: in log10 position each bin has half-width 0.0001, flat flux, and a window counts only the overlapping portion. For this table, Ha 30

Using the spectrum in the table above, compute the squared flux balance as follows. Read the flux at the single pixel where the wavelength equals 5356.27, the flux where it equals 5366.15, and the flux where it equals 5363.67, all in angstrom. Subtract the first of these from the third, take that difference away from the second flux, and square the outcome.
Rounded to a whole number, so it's 1832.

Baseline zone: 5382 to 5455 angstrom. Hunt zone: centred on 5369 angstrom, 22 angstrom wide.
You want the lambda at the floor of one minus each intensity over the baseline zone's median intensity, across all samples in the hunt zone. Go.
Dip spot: 5373.56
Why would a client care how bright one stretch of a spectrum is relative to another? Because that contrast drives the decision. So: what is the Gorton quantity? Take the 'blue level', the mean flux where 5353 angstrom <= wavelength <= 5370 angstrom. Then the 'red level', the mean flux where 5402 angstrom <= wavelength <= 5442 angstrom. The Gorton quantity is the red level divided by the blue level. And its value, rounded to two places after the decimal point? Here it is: 1.03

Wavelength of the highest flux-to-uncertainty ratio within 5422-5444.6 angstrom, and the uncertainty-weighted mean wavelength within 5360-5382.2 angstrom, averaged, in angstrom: 5402.1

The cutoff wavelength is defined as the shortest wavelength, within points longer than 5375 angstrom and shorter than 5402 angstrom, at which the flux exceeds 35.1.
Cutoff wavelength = 5376.04 angstrom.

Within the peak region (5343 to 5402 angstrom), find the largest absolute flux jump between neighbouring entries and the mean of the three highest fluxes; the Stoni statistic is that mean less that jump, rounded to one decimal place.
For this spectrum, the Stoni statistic 33.2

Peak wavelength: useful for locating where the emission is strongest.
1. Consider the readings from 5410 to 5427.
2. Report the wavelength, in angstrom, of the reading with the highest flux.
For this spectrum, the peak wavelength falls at 5418.29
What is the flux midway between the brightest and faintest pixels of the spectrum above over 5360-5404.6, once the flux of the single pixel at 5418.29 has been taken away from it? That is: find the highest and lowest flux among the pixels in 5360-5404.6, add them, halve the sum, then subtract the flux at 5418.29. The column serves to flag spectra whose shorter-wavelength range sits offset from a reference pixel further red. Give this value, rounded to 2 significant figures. -3.0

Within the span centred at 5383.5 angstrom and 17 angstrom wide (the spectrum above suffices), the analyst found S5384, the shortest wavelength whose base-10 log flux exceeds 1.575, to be 5380.99 angstrom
